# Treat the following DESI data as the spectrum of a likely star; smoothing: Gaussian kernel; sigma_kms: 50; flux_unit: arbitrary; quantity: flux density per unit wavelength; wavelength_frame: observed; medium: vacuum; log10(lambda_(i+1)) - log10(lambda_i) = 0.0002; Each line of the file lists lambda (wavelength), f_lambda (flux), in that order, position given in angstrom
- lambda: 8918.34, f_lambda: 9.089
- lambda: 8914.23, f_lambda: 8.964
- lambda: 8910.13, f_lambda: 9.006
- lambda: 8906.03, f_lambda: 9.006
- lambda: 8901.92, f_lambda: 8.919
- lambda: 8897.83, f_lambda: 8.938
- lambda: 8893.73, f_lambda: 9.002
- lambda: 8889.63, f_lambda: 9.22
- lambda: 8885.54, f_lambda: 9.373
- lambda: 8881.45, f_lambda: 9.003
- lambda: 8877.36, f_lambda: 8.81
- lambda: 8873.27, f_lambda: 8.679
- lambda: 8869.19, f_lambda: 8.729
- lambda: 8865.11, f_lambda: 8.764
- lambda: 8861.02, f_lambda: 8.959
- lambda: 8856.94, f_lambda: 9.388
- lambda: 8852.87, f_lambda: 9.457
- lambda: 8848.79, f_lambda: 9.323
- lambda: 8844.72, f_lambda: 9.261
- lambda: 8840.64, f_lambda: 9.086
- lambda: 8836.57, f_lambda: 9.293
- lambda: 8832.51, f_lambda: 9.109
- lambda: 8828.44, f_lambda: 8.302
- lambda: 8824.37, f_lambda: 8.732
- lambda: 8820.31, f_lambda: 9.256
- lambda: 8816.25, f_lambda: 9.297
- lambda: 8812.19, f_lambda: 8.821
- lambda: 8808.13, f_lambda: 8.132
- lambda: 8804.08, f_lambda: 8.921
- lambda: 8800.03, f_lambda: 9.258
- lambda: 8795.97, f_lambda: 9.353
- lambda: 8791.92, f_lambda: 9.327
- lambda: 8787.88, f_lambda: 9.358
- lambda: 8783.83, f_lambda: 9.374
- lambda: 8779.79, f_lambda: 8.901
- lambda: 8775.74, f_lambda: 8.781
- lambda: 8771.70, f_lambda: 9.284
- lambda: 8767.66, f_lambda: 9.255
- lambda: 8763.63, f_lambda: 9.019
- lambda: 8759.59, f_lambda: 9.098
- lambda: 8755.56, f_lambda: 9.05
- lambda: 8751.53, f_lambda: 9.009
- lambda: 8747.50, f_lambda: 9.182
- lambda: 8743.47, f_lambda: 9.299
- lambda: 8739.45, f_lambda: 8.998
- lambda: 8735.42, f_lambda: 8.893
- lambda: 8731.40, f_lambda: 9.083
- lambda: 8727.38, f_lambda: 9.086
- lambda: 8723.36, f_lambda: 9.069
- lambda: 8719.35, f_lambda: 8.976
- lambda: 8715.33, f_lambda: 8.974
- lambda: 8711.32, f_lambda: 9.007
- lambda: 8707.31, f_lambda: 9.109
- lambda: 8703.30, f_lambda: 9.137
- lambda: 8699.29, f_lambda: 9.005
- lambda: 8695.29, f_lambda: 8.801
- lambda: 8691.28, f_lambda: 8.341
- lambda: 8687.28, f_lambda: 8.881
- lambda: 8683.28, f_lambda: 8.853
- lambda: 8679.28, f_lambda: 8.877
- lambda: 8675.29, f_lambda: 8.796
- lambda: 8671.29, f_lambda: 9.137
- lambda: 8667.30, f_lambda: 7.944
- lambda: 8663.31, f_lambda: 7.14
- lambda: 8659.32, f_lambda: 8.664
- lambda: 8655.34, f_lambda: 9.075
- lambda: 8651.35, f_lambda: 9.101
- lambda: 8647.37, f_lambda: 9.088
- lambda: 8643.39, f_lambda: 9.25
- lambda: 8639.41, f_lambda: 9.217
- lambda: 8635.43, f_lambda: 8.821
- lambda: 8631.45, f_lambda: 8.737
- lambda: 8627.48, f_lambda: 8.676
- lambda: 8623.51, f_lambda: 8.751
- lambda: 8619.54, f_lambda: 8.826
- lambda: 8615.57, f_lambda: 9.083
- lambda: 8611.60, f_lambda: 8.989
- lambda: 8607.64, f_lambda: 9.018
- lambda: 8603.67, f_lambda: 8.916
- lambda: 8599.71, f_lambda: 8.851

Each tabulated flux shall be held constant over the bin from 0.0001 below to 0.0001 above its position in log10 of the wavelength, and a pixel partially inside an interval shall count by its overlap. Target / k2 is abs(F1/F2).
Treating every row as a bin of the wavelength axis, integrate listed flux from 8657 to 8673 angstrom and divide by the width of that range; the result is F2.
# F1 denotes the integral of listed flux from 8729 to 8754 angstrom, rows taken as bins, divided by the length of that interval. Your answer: 1.10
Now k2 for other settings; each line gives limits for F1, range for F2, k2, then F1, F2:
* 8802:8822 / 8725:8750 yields 0.98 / 8.88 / 9.09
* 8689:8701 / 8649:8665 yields 1.02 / 8.71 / 8.54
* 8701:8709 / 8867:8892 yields 1.02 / 9.11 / 8.97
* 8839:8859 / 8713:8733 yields 1.03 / 9.31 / 9.04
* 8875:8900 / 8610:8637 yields 1.02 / 9.05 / 8.84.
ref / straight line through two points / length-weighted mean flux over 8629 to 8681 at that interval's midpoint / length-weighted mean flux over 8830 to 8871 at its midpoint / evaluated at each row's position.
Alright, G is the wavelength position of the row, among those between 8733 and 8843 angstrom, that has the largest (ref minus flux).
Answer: 8808.13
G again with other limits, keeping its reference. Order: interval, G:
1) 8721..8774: 8735.42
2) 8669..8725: 8691.28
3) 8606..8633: 8627.48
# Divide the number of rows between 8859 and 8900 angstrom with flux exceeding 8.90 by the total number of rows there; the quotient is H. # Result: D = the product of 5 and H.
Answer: 3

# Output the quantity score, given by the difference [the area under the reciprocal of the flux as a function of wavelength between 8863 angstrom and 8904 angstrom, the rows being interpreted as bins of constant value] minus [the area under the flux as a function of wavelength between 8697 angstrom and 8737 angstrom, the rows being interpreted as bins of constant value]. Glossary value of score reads -357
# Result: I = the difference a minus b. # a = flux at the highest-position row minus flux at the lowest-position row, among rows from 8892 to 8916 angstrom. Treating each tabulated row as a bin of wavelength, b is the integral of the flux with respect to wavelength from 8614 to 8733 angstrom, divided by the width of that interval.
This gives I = -8.9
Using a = -0.04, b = 8.85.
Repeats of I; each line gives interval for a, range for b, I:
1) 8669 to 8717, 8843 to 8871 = -9.3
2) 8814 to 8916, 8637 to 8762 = -9.2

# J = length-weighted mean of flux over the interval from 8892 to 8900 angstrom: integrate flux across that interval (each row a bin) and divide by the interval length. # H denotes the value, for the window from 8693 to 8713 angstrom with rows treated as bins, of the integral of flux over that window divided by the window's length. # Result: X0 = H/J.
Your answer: 1.00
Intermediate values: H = 9.00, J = 8.97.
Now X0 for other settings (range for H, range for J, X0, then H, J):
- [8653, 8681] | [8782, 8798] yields 0.91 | 8.52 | 9.35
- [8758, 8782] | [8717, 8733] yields 1.00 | 9.06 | 9.05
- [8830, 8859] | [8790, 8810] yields 1.03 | 9.26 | 9.00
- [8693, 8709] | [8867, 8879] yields 1.03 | 9.00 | 8.74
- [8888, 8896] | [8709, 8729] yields 1.01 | 9.09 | 9.02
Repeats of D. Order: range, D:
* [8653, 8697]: 1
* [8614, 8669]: 2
